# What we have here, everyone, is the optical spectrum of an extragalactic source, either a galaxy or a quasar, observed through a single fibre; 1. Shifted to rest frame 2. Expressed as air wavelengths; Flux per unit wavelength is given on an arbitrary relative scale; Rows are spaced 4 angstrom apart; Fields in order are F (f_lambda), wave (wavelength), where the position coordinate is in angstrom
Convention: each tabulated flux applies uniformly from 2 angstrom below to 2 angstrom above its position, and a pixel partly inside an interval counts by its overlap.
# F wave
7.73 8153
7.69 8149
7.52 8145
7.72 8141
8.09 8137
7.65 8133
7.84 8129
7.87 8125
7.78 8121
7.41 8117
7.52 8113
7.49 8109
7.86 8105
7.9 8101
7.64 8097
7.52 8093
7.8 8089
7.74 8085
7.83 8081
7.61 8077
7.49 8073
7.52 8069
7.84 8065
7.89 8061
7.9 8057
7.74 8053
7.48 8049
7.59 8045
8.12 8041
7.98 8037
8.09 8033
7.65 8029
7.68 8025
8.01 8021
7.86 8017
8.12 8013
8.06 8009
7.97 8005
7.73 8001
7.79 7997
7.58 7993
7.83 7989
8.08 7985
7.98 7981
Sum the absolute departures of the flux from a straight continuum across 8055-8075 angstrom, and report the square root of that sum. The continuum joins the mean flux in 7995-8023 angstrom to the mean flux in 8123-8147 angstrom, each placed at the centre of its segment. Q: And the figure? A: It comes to 0.88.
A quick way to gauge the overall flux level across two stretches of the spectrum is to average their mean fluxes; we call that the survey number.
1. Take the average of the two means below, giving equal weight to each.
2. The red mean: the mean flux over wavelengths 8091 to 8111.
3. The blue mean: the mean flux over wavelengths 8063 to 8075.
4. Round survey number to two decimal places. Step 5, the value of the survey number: 7.65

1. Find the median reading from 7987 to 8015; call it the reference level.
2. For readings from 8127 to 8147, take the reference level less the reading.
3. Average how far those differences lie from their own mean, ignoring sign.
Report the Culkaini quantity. 0.161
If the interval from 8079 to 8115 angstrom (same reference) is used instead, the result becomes 0.140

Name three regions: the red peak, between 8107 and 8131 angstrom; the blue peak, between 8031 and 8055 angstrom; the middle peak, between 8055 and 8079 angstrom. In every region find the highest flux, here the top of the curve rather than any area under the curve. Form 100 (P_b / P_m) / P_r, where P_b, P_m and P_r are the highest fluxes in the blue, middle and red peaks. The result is 13.1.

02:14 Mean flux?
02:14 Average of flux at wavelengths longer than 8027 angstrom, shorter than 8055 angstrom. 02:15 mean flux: 7.81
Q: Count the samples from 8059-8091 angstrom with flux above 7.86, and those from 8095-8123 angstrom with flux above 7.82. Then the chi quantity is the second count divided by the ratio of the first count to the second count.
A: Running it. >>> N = 4.0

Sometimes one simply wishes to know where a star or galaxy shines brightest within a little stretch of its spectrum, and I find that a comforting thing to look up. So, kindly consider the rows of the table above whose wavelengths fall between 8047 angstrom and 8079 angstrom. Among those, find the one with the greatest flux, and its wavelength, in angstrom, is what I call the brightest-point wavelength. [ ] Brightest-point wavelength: 8057 angstrom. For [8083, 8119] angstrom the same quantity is 8101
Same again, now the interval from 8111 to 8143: 8137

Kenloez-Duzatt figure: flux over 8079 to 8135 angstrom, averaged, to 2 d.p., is 7.70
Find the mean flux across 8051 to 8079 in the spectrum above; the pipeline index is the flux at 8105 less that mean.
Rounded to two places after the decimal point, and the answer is 0.15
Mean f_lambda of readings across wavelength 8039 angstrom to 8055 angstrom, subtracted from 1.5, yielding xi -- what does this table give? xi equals -6.23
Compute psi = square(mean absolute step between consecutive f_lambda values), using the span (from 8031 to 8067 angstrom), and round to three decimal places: 0.029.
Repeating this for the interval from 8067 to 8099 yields 0.017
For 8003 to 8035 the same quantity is 0.038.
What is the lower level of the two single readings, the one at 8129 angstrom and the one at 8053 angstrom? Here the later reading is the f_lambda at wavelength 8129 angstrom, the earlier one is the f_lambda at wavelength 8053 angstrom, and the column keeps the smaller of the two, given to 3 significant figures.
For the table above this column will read 7.74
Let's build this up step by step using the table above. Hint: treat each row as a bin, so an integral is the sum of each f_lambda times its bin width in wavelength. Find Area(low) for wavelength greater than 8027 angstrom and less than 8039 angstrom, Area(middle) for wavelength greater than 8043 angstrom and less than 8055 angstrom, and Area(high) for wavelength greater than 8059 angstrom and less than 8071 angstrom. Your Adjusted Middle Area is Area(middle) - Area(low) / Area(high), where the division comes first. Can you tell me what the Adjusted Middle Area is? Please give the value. 90.2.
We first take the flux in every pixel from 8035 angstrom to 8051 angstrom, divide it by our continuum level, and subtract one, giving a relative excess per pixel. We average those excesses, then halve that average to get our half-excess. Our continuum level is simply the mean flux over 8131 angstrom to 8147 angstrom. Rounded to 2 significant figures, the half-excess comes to 0.0031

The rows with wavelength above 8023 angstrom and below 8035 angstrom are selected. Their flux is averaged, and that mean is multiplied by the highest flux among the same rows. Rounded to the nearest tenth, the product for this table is 63.2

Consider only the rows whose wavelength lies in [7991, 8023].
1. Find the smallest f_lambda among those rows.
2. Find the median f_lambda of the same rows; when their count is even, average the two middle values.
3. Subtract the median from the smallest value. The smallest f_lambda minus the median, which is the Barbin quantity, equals -0.3350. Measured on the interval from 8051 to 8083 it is -0.2950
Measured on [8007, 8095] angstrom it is -0.3350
